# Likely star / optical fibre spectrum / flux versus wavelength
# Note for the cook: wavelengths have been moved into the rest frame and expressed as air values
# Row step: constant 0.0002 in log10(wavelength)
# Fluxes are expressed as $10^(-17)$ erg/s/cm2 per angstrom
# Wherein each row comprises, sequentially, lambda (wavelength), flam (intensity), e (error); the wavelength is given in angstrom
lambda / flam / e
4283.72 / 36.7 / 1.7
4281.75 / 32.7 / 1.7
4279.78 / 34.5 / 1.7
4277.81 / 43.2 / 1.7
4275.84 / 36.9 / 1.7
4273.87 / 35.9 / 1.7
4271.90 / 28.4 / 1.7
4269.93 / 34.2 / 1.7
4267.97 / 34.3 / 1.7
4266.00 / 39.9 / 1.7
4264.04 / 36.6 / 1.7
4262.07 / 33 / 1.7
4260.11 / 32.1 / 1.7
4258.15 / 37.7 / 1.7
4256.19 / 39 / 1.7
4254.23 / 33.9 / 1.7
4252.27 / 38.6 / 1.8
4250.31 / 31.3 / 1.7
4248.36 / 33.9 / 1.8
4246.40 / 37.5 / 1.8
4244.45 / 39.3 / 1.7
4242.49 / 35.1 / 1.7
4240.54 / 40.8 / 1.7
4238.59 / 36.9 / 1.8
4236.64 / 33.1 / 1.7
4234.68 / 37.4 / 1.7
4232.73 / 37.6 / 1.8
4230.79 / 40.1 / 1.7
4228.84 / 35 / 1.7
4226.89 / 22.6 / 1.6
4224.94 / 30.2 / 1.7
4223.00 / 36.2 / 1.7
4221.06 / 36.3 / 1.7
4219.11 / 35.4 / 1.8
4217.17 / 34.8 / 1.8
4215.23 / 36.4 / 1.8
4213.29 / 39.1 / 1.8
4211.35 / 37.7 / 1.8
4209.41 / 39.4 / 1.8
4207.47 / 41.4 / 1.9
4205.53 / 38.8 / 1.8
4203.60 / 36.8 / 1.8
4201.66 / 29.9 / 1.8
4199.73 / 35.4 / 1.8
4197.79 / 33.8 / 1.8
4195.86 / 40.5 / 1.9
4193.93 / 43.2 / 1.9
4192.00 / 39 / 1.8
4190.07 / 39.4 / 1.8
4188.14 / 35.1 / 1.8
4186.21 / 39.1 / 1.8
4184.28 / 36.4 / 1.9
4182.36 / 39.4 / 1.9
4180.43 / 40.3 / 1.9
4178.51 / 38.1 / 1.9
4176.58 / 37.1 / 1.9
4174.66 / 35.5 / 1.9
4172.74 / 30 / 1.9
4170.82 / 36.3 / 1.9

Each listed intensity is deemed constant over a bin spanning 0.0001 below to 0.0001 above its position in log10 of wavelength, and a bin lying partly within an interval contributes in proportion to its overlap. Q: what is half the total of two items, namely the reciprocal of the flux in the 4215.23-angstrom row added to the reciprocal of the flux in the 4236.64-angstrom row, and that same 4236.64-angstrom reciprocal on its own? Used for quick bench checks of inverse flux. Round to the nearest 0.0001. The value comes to 0.0439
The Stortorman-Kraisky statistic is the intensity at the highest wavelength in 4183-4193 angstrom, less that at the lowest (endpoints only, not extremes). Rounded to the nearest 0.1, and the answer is 2.6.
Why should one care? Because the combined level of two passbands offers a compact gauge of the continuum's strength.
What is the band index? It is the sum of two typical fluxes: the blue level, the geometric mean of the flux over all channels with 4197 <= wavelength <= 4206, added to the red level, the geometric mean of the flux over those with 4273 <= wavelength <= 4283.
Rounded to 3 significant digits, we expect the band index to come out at 71.3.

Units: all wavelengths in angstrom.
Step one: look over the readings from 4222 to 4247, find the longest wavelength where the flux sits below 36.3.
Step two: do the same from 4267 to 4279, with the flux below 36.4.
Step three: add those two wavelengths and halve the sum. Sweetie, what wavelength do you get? 4258.2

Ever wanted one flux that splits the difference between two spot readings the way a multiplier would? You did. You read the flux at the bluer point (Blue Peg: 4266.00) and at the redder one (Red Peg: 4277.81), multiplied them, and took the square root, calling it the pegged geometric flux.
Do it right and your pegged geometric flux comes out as 41.5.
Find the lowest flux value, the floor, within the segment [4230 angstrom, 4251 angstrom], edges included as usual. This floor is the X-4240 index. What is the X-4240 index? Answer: 31.3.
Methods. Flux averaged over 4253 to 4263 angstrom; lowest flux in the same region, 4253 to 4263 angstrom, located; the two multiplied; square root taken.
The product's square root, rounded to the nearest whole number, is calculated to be 34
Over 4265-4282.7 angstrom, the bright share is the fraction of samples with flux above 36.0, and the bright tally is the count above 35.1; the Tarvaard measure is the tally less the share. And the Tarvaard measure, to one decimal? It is 3.7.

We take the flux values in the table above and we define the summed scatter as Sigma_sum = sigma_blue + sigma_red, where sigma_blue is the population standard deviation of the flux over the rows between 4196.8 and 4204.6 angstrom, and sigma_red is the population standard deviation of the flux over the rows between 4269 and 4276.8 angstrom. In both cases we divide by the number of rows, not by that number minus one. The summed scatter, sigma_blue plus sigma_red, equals 5.9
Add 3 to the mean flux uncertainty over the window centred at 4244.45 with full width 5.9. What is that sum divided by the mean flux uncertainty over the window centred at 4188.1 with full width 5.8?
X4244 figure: 2.63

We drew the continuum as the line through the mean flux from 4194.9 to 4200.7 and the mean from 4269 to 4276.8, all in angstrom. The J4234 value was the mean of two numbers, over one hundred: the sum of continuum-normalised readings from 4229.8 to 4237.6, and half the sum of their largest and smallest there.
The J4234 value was 0.0262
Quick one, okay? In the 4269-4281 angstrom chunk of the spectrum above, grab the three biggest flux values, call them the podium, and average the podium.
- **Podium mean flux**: 38.7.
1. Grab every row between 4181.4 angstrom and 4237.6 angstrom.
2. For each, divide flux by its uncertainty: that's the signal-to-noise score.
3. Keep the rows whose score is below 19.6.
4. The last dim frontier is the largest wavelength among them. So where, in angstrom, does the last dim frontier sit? 4236.64 angstrom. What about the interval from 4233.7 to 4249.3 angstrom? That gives 4248.36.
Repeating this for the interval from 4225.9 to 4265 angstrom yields 4262.07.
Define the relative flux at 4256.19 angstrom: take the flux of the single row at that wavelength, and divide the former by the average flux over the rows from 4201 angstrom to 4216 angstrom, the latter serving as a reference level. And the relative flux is 1.04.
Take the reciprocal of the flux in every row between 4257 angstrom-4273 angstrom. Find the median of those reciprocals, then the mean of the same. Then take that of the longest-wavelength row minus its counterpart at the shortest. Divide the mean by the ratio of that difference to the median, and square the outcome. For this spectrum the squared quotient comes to 0.0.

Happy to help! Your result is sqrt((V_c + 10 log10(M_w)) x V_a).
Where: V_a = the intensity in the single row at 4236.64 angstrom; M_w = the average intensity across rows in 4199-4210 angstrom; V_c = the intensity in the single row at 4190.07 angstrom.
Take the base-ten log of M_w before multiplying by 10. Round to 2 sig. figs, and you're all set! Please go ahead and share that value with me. 43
